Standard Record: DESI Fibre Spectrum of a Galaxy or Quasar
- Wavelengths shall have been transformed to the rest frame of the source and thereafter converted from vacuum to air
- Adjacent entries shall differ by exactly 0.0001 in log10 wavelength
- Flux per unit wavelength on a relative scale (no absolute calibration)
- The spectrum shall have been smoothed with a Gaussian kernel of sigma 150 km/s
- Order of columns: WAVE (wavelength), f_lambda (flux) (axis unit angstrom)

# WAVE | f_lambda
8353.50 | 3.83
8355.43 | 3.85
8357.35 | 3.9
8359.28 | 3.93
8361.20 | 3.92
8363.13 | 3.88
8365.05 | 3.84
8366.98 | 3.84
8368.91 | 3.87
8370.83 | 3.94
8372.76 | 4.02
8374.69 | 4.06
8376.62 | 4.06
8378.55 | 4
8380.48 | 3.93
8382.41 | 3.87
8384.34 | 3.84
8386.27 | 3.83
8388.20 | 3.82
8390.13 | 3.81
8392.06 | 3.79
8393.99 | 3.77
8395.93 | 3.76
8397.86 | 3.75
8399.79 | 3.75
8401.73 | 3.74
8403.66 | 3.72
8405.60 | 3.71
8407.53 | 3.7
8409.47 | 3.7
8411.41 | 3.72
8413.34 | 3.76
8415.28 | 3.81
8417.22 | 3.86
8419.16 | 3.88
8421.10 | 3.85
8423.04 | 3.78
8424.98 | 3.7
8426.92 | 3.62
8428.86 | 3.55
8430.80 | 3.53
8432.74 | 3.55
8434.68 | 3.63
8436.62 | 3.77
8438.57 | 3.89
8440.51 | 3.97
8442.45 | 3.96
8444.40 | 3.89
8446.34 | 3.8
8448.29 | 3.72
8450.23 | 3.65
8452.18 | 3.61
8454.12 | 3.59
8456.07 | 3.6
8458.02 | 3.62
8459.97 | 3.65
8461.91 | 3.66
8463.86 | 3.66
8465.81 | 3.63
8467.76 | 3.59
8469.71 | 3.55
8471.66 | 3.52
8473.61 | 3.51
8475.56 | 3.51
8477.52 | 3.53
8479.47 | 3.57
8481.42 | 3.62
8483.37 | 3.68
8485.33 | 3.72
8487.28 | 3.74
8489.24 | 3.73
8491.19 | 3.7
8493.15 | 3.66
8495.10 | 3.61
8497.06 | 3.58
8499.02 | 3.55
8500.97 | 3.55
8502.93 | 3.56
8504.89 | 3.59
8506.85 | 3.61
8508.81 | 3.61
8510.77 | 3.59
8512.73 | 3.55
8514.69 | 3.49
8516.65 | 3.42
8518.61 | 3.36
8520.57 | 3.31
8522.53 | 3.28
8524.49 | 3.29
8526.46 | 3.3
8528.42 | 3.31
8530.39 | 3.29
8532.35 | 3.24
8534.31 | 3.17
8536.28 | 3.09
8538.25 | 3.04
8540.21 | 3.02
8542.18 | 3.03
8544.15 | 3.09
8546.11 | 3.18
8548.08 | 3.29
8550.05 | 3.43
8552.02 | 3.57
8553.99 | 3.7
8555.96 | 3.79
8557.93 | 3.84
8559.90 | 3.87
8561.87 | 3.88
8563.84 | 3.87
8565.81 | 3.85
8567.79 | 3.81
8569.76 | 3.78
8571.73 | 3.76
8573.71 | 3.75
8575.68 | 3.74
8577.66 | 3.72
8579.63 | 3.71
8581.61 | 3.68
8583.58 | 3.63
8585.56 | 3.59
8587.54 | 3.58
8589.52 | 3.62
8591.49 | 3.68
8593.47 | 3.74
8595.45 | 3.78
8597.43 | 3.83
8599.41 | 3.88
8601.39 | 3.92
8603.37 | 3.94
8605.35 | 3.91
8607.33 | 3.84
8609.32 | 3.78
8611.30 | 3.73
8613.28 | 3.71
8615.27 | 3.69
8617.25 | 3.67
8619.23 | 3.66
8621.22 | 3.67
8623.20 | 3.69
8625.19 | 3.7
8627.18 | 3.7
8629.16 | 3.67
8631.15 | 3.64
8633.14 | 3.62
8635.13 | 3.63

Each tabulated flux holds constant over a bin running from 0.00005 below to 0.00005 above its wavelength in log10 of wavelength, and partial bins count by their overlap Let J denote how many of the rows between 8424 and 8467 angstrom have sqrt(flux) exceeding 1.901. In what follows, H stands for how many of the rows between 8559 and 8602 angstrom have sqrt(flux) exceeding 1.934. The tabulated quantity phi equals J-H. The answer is 4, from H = 12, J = 16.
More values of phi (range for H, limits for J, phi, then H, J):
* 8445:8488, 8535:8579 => 12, 1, 13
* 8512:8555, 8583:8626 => 20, 0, 20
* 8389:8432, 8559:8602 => 8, 12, 20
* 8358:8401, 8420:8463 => -6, 22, 16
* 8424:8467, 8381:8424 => 16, 6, 22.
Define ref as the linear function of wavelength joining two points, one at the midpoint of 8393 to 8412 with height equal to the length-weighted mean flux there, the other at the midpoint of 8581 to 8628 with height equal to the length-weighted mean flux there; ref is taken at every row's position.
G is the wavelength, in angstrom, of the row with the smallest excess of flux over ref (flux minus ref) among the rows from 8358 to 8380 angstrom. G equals 8366.98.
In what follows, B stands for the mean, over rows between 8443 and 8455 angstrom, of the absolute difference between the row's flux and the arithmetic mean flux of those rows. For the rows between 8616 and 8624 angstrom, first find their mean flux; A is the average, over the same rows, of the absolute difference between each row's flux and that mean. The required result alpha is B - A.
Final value 0.08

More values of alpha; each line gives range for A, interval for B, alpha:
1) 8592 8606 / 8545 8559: 0.14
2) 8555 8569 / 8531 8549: 0.06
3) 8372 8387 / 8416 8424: -0.05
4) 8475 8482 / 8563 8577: 0.00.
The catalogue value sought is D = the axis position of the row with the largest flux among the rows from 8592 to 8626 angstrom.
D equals 8603.37 angstrom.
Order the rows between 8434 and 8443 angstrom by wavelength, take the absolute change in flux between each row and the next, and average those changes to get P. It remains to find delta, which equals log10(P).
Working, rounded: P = 0.09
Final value -1.1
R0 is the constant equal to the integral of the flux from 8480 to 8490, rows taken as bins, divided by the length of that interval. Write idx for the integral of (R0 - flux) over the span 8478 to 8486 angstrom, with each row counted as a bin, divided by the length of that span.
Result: 0.05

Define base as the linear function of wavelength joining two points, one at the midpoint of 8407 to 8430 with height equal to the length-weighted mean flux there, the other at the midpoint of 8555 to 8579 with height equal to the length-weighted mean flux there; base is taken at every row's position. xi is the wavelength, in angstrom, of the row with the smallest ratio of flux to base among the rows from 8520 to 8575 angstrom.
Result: 8540.21 angstrom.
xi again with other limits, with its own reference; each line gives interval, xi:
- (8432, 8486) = 8475.56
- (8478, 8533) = 8532.35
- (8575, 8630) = 8587.54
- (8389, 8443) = 8430.80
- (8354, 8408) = 8407.53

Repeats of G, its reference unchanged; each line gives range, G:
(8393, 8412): 8409.47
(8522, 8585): 8540.21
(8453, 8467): 8454.12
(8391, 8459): 8430.80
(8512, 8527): 8522.53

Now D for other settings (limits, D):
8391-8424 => 8419.16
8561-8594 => 8561.87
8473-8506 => 8487.28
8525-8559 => 8557.93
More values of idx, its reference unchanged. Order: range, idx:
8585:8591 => 0.09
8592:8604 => -0.15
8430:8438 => 0.06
